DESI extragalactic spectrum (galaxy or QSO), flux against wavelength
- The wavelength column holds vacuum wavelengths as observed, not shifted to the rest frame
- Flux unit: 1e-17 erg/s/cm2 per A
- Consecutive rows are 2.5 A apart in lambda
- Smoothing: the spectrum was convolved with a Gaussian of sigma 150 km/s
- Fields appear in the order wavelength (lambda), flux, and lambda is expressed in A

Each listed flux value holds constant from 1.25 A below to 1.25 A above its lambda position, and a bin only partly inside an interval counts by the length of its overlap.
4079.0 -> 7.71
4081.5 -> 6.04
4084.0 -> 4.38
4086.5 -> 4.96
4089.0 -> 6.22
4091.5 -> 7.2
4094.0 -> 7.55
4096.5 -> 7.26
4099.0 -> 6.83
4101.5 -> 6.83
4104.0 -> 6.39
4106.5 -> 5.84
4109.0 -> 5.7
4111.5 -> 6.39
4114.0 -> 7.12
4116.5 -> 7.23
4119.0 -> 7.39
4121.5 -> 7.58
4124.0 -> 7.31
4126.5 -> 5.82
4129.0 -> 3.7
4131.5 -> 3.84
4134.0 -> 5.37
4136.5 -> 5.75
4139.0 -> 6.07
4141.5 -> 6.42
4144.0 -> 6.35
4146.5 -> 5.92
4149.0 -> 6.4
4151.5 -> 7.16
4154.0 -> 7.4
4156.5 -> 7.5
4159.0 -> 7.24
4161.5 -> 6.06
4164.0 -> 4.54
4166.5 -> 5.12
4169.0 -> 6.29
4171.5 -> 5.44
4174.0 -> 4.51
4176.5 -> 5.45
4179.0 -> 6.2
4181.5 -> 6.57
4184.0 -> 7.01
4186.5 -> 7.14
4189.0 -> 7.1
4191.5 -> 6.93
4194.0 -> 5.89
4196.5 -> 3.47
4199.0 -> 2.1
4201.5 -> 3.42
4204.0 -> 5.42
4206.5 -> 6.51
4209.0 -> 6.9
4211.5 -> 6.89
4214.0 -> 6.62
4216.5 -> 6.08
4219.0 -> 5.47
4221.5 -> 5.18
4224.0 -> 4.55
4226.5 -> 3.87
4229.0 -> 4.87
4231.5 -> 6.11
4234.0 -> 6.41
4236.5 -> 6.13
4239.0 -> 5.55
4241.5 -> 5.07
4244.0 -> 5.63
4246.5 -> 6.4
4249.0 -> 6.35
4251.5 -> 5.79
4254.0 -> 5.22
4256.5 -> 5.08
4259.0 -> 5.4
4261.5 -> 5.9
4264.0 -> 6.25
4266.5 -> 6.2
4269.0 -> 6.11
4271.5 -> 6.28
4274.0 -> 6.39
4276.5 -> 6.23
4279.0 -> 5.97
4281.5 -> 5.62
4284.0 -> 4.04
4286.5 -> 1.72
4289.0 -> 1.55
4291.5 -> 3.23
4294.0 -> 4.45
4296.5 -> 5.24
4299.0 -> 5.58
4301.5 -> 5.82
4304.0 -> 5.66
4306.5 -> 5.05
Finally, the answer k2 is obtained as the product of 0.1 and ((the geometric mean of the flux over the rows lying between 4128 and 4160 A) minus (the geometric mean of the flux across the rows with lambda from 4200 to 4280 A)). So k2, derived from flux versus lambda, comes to 0.03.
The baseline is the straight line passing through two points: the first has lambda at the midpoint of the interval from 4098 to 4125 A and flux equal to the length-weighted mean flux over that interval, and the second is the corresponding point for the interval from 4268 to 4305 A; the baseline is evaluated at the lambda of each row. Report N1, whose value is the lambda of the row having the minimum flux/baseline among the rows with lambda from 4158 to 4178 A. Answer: 4164.0 A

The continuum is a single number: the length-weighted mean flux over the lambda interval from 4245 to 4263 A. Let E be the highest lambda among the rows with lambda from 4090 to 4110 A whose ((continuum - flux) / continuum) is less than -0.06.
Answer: 4104.0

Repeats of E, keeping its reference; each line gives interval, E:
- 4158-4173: 4169.0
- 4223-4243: 4236.5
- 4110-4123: 4121.5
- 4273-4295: 4276.5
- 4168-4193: 4191.5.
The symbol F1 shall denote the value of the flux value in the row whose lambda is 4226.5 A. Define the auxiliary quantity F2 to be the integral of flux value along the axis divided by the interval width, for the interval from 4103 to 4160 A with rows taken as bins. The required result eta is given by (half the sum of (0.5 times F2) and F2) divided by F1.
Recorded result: 1.23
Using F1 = 3.87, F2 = 6.34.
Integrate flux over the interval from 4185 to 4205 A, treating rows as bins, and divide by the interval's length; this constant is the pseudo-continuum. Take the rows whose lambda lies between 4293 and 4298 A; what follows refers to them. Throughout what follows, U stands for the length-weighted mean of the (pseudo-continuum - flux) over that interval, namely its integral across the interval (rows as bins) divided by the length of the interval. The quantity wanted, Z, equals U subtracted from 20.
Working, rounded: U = 0.3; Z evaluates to 19.7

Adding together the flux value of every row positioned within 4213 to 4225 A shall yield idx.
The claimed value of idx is 28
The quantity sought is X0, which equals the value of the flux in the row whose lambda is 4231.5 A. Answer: 6.11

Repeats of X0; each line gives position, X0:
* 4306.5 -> 5.05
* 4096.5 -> 7.26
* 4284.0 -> 4.04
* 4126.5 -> 5.82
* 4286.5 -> 1.72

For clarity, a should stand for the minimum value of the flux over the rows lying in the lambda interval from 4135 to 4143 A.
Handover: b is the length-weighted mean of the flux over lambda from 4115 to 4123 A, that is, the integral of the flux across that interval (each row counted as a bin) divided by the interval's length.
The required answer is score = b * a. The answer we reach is 42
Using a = 5.75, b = 7.4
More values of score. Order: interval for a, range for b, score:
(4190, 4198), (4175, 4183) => 21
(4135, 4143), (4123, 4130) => 32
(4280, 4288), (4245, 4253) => 11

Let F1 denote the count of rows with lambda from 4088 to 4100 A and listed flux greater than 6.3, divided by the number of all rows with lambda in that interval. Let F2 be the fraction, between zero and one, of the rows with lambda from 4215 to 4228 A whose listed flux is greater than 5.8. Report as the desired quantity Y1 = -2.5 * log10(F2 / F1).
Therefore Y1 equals 1.5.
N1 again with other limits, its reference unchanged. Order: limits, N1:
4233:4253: 4241.5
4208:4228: 4226.5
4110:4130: 4129.0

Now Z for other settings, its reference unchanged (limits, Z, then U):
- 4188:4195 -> 21.4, -1.4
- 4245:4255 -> 20.7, -0.7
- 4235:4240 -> 20.7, -0.7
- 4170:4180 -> 20.2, -0.2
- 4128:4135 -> 19.1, 0.9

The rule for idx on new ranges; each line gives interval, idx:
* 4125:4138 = 24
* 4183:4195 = 34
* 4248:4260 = 28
